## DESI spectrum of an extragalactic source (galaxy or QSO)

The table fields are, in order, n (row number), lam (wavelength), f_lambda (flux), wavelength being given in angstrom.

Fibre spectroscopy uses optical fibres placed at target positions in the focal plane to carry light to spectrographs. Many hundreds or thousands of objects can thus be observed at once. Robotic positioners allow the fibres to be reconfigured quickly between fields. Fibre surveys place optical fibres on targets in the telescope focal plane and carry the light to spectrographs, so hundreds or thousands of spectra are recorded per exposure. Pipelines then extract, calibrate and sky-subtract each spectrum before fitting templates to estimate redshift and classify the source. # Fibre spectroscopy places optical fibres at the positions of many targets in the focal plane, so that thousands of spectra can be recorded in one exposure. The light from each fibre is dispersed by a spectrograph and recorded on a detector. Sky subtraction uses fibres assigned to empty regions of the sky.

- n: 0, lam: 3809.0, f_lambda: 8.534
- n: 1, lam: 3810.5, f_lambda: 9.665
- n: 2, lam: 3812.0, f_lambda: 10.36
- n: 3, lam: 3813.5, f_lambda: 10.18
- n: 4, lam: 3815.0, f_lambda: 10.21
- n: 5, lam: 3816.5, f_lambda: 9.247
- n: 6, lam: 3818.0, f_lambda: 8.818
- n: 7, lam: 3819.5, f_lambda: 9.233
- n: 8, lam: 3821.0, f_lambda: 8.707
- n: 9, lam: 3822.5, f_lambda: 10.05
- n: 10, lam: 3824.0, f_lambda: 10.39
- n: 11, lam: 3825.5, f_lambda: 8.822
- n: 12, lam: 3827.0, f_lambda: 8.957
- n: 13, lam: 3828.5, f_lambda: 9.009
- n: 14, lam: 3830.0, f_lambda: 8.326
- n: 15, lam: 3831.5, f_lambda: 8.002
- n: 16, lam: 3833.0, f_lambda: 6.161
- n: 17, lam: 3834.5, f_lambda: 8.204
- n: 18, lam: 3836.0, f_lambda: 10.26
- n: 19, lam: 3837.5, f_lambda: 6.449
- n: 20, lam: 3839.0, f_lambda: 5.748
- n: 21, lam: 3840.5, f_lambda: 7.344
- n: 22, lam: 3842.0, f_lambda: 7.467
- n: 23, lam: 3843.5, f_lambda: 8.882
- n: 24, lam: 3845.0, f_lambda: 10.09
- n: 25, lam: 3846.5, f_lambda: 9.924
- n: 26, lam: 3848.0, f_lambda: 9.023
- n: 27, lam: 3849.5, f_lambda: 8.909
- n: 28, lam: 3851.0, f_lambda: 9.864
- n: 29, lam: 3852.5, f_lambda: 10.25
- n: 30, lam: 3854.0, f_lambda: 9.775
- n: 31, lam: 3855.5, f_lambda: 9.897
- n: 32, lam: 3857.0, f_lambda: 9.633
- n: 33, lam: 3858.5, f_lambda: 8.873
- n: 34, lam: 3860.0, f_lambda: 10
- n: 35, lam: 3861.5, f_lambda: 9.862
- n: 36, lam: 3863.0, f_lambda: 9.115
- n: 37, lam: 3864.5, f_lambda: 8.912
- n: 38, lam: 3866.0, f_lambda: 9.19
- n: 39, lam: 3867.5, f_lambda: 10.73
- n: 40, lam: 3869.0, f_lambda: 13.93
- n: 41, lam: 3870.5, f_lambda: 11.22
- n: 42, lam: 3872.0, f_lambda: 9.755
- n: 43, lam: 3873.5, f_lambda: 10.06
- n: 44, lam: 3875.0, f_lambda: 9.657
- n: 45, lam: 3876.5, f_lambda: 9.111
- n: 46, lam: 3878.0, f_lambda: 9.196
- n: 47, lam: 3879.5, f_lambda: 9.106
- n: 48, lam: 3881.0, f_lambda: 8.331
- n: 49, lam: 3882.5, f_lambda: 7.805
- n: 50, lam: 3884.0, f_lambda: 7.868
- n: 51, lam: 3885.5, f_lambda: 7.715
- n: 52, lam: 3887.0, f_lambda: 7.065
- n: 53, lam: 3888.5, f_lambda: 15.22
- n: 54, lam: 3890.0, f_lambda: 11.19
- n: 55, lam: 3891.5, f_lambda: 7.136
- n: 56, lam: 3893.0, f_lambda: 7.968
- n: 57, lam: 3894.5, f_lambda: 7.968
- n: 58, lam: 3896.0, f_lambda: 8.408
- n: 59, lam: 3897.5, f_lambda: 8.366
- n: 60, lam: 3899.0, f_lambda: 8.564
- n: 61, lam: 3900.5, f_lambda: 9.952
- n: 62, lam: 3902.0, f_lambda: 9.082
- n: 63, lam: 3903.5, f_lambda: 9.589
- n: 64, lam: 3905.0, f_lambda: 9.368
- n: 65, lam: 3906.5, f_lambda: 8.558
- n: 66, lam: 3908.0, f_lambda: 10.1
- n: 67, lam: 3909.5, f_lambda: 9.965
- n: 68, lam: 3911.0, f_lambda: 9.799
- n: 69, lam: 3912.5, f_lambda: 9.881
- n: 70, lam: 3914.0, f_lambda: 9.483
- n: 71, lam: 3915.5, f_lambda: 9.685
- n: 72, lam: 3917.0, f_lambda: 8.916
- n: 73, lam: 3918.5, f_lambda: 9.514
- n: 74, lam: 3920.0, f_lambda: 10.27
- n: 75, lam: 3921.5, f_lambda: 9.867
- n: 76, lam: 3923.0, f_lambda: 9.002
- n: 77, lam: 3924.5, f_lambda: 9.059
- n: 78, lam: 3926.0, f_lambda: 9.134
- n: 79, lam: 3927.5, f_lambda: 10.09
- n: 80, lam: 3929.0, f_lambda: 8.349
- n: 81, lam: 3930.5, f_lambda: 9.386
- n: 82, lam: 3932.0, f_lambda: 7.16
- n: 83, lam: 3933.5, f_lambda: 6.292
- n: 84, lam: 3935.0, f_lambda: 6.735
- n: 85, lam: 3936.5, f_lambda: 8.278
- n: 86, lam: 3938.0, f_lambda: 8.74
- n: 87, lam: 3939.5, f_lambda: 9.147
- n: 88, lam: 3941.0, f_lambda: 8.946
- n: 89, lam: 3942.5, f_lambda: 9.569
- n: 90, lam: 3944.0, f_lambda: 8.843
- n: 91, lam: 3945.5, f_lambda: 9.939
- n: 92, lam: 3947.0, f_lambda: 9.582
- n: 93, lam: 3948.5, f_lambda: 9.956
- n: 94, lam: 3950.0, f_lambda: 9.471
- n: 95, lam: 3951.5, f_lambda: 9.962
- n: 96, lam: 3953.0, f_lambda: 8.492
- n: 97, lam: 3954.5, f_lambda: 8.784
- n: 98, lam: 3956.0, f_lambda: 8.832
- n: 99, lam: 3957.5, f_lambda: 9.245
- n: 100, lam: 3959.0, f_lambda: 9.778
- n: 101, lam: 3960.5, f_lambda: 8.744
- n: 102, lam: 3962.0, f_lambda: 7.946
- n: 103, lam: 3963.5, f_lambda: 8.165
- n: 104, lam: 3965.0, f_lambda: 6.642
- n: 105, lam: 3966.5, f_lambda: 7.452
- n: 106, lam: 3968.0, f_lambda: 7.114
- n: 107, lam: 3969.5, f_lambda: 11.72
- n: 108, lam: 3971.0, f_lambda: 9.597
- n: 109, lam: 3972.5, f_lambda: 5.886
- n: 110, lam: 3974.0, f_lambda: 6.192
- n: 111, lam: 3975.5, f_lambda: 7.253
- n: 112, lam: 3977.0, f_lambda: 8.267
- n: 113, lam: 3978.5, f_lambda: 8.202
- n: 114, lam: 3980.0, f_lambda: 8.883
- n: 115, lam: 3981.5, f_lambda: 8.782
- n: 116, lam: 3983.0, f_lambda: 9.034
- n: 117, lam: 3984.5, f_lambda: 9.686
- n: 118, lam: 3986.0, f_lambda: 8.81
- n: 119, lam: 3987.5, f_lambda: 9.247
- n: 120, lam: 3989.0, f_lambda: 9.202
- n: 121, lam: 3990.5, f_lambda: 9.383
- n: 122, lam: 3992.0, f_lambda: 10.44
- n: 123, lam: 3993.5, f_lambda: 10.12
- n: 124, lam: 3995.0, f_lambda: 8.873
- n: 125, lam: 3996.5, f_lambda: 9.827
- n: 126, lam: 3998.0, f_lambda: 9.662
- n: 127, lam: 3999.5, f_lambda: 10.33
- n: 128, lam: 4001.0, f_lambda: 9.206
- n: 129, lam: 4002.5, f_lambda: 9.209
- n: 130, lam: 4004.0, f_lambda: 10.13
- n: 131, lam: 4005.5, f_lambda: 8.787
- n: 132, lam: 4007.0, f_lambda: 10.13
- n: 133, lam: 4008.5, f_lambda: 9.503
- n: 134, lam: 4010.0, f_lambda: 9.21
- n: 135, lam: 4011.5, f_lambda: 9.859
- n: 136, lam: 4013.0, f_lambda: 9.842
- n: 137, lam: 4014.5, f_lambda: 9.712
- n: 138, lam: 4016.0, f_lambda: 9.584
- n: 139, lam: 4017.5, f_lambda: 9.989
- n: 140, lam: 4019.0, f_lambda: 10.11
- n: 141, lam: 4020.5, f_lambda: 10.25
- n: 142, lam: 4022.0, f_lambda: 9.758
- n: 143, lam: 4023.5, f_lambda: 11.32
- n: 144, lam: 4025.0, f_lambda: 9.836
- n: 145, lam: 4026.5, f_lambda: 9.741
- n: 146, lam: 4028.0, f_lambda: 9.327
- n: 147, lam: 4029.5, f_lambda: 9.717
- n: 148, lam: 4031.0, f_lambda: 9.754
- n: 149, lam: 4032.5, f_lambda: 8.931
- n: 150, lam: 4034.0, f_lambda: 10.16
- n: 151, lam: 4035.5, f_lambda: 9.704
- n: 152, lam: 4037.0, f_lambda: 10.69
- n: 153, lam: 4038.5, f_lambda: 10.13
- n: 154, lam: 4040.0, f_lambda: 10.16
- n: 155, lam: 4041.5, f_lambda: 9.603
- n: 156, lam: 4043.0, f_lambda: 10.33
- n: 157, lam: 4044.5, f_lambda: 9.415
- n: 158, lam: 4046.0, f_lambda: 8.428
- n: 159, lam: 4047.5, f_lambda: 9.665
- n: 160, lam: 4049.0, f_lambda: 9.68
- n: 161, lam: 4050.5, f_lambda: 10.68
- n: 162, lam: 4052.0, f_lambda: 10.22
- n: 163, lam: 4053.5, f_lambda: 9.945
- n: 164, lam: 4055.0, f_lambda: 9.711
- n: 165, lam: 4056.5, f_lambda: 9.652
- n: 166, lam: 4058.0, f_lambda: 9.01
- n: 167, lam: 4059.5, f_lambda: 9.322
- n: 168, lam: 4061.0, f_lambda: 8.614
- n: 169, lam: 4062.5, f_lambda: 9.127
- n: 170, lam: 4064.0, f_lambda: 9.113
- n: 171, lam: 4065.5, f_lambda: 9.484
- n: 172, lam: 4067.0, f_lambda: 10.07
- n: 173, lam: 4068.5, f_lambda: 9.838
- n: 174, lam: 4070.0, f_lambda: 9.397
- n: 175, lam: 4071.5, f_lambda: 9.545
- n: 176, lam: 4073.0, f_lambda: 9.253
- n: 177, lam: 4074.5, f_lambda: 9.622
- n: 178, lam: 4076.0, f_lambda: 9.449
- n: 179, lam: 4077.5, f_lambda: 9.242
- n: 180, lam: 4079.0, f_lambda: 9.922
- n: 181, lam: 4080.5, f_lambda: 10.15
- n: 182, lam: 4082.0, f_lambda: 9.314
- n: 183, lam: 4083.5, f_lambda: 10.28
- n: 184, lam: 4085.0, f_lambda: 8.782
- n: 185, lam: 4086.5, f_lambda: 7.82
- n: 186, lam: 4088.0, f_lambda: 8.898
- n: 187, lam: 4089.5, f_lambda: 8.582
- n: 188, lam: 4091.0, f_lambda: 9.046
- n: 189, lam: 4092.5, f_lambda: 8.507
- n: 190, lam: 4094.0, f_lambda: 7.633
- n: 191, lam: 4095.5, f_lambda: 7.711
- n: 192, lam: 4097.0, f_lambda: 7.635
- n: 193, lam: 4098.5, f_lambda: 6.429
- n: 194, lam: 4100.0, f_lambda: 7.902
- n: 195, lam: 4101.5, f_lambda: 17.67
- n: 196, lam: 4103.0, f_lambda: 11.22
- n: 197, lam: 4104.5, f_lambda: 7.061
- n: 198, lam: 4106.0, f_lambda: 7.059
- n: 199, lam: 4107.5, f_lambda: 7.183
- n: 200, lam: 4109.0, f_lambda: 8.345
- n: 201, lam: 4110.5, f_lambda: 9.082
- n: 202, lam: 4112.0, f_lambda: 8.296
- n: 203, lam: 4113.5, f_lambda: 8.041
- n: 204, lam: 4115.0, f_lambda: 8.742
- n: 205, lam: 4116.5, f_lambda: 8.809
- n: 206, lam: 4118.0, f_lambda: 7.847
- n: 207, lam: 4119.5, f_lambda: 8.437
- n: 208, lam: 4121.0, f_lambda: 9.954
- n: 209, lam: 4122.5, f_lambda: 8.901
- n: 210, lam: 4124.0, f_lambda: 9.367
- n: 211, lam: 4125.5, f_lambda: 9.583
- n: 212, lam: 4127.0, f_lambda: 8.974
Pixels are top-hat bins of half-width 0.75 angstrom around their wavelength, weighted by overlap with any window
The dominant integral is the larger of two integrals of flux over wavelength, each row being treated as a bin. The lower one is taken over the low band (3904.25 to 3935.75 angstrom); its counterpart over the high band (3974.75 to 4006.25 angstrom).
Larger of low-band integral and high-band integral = 290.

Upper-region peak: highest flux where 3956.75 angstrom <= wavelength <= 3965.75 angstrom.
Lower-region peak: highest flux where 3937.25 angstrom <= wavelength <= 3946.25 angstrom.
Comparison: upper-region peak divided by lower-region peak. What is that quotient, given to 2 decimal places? 0.98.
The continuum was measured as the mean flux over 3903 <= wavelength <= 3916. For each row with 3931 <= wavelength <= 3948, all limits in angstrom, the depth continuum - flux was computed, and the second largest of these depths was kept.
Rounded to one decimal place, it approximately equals 2.9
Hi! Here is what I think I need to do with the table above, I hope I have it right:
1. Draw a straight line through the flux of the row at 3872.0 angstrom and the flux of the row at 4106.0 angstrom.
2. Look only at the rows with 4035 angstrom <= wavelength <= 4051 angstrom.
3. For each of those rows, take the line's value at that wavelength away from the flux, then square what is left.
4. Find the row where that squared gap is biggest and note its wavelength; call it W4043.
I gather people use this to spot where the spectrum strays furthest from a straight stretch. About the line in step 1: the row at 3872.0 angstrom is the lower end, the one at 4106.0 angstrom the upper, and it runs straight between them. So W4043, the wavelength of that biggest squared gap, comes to 4050.5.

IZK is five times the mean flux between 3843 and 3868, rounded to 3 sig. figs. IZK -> 47.9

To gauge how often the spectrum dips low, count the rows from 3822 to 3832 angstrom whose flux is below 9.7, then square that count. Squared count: 25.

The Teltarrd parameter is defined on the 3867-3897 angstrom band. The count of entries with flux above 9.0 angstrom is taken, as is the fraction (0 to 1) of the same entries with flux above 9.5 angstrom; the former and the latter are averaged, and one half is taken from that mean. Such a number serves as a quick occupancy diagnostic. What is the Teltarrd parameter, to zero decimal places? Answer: 5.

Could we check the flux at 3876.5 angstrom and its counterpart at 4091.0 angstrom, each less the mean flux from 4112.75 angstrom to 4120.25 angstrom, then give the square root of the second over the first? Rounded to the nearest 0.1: 1.0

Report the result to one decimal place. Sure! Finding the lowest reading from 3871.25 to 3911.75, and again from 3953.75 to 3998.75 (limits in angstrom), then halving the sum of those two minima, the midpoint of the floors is 6.5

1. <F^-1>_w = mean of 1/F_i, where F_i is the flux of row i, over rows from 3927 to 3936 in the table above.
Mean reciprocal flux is 0.129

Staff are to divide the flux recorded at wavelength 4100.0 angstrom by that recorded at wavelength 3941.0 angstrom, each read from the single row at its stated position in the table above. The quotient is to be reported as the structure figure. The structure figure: 0.88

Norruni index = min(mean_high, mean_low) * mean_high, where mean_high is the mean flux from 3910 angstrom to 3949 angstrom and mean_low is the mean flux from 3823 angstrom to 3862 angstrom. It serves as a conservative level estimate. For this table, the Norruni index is 80.2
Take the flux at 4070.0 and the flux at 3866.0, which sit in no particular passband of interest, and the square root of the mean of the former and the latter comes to 3.05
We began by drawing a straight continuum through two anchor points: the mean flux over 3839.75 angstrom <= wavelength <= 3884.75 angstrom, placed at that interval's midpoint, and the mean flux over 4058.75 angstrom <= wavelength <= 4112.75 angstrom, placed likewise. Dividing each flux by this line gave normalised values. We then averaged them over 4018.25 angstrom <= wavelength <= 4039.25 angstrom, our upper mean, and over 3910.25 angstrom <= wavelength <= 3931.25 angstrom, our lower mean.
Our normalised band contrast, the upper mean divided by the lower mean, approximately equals 1.07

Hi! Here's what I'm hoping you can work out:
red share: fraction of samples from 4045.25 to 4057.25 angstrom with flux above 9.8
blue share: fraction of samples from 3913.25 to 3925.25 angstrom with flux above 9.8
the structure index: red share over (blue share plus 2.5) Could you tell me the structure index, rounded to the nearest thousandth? 0.136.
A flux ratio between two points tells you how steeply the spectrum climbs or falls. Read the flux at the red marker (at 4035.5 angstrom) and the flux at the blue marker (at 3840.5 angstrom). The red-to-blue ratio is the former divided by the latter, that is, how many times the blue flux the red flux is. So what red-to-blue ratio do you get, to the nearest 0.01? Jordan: 1.32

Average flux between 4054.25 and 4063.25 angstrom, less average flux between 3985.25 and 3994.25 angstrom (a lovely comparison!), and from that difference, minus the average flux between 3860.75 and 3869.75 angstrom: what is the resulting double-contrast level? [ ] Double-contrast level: -10.6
